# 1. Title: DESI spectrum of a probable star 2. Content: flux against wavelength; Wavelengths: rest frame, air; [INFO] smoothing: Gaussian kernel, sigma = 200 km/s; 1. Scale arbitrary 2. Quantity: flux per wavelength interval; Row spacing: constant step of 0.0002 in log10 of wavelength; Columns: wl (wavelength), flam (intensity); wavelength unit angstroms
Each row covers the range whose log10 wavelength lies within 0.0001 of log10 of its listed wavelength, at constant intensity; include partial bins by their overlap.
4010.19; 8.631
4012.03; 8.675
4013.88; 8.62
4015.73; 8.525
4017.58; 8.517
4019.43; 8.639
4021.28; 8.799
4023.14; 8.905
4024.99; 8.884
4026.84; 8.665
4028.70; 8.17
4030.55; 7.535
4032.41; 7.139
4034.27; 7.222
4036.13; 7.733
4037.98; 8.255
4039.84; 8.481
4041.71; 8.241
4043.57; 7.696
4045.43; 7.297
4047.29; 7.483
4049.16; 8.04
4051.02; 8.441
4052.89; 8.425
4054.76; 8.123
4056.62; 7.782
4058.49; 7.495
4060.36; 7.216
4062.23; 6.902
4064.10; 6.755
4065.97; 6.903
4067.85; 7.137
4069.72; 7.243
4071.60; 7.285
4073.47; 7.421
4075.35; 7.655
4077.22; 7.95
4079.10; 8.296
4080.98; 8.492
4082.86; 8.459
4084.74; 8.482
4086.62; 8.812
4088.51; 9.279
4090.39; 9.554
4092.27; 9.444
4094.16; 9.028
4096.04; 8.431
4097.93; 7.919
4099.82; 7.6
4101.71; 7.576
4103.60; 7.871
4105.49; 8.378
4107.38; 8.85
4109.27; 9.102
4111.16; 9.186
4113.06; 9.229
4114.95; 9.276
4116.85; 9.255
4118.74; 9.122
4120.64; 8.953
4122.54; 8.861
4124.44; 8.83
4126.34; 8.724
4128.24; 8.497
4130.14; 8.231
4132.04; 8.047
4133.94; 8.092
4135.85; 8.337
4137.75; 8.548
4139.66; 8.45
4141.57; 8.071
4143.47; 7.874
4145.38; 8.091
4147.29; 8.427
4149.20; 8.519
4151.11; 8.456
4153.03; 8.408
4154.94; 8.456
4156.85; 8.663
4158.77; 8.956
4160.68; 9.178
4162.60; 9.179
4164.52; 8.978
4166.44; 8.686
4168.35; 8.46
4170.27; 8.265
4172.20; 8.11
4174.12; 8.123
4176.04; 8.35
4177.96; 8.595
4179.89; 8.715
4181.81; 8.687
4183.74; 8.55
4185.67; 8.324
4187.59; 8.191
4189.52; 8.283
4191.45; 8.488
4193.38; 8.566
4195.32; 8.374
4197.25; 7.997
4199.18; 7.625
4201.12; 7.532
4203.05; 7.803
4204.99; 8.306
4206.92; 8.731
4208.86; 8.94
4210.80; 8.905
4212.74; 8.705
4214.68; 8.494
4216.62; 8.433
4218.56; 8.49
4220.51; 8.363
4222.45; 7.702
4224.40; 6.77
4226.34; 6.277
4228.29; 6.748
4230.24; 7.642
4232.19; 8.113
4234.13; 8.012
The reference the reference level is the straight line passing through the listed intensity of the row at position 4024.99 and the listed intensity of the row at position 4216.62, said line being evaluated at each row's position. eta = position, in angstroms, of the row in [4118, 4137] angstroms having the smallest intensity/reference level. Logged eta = 4132.04 angstroms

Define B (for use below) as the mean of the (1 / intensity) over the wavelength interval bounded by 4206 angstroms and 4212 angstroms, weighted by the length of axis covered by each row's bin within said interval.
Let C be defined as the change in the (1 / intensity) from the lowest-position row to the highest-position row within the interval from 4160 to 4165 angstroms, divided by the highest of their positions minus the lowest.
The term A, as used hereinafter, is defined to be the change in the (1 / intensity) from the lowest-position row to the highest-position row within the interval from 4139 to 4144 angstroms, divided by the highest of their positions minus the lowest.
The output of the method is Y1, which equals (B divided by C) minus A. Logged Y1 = 179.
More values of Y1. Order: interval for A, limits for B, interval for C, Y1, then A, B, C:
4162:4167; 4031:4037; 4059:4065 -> 54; 0.0016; 0.136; 0.0025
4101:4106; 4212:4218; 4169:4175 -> 213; -0.0033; 0.117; 0.0005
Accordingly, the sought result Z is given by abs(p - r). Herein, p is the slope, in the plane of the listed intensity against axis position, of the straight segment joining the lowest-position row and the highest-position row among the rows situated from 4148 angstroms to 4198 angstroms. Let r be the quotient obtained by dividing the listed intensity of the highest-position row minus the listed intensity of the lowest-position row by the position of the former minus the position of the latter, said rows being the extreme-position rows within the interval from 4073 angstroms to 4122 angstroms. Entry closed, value 0.043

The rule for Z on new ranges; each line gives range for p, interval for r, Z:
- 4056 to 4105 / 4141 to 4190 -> 0.003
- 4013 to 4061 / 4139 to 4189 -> 0.025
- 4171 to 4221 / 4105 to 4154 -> 0.005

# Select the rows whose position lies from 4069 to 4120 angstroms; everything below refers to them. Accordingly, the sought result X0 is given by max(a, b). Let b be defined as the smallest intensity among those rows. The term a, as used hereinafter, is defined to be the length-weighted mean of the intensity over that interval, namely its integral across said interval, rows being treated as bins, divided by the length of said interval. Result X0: 8.50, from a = 8.5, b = 7.243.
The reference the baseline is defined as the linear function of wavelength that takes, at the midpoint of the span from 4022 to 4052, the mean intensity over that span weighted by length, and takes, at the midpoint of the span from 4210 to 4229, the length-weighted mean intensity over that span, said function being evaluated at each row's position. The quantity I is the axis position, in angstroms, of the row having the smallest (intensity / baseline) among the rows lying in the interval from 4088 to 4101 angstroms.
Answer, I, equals 4099.82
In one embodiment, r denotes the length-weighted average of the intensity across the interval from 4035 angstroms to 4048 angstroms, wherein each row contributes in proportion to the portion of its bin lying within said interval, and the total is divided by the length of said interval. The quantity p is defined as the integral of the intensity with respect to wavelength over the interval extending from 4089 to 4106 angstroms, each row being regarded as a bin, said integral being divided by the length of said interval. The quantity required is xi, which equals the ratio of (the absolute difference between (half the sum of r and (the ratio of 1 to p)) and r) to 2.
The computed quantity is 1.94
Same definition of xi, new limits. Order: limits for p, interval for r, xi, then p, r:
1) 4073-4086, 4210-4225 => 2.03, 8.2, 8.3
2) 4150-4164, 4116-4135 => 2.14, 8.8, 8.7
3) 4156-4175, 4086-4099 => 2.20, 8.7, 8.9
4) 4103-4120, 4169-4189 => 2.07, 8.9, 8.4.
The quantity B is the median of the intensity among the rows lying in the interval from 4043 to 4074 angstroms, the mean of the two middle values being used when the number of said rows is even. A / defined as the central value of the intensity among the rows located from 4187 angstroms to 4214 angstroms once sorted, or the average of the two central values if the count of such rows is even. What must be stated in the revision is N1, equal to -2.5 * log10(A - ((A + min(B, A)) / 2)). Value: 0.8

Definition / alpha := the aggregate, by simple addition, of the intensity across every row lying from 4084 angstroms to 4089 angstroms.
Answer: 26.6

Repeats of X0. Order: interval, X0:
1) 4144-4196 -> 8.52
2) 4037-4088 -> 7.82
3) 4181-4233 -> 8.11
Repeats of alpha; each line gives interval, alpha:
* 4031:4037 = 22.1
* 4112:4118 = 27.8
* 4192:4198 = 24.9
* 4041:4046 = 23.2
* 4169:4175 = 24.5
